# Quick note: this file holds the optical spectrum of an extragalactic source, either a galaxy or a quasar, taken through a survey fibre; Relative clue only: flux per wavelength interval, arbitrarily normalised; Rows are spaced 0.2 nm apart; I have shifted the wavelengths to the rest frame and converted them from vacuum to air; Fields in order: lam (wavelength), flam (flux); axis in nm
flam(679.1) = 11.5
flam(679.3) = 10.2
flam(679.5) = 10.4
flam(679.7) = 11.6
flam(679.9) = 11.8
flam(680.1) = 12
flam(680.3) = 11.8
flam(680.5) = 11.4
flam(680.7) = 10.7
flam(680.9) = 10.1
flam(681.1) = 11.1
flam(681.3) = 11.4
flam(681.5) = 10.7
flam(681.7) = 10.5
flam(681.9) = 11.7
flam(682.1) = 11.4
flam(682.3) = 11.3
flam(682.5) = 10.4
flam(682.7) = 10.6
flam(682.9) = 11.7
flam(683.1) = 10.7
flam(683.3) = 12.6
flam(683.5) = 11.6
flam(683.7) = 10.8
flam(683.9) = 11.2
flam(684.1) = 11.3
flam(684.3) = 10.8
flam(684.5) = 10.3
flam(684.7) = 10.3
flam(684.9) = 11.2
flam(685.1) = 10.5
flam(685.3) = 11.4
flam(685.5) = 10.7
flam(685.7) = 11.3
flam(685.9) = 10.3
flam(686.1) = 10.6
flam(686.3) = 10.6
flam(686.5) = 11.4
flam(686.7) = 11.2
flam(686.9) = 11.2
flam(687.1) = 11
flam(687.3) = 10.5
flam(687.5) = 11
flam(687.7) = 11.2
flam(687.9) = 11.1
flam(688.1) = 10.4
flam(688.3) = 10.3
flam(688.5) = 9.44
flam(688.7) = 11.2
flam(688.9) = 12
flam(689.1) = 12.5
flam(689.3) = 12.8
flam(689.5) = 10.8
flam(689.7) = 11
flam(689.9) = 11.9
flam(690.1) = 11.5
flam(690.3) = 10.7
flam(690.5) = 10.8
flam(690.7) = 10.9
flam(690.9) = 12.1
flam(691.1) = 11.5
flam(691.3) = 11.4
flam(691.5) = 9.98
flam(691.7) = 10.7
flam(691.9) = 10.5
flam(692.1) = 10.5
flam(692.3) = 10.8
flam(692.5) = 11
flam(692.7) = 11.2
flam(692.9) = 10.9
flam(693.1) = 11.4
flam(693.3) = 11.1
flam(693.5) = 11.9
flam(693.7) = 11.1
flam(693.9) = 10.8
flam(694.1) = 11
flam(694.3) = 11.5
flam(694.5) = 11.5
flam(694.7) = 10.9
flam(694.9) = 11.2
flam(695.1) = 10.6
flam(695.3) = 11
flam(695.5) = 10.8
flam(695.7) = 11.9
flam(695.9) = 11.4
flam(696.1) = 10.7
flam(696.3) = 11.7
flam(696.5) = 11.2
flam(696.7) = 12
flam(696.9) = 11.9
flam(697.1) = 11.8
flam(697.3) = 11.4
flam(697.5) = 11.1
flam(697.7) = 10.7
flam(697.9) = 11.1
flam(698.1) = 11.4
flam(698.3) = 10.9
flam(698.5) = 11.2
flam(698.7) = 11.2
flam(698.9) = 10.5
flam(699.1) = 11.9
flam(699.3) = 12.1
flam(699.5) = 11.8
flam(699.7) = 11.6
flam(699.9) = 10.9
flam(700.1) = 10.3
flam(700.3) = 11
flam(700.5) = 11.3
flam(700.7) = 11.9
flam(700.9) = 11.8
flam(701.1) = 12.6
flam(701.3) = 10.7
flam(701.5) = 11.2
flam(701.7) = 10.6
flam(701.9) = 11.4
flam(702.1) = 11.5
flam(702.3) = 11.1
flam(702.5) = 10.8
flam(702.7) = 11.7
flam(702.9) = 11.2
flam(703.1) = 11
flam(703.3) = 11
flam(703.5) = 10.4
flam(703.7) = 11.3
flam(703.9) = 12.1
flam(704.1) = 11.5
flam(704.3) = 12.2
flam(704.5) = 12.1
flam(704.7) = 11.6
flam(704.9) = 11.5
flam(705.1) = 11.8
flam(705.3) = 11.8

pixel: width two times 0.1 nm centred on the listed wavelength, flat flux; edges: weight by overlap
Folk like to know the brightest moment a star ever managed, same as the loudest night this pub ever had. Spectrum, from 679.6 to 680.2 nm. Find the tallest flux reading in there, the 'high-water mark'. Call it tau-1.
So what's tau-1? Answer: 12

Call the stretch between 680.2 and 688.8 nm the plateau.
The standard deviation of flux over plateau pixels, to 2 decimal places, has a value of 0.56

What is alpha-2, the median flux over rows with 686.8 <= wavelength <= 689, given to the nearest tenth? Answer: 11.0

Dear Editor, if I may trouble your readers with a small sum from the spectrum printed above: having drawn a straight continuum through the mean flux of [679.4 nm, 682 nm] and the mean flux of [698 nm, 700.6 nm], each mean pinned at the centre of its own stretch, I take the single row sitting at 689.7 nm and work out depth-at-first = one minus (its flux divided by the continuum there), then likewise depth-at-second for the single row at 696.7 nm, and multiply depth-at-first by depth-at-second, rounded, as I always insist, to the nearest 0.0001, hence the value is -0.0012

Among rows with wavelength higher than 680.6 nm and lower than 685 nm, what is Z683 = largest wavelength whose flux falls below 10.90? 684.7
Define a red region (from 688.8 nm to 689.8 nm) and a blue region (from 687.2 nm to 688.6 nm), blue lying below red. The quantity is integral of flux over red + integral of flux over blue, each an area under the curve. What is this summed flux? 26.6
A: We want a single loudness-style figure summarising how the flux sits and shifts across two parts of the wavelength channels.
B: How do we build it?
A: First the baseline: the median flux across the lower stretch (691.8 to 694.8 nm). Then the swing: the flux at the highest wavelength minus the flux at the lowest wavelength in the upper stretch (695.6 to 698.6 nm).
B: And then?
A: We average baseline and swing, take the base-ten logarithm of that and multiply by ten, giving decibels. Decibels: 7.12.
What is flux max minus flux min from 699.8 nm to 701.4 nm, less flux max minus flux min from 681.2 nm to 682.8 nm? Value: 1.0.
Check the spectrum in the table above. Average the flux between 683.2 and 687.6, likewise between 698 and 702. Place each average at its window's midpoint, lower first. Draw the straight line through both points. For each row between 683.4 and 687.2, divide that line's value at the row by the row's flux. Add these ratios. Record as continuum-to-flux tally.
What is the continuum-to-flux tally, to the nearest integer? 19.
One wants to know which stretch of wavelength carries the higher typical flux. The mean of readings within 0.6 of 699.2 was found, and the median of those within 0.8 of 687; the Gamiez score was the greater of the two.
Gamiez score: 11.5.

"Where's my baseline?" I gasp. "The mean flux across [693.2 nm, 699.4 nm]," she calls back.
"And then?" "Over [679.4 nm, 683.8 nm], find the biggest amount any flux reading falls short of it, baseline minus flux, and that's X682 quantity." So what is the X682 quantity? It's 1.17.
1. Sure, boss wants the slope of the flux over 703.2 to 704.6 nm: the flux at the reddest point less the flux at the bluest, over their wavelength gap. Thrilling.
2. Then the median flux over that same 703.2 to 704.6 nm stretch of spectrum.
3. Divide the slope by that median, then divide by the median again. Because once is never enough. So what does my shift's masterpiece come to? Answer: 0.0069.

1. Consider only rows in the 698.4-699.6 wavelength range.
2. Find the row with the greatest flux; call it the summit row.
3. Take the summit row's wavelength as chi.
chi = 699.3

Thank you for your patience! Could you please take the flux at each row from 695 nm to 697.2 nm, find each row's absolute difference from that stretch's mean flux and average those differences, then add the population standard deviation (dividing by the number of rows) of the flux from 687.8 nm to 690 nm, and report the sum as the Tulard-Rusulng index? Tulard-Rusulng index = 1.42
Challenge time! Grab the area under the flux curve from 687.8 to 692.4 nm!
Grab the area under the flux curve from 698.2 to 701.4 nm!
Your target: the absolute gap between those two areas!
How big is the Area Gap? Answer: 14.6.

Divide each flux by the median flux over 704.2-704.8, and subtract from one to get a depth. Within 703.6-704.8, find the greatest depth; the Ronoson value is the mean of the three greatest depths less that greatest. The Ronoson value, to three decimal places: -0.014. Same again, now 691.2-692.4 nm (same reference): -0.029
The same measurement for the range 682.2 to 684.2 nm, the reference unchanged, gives -0.014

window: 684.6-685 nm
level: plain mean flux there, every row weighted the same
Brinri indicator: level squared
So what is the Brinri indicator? 116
